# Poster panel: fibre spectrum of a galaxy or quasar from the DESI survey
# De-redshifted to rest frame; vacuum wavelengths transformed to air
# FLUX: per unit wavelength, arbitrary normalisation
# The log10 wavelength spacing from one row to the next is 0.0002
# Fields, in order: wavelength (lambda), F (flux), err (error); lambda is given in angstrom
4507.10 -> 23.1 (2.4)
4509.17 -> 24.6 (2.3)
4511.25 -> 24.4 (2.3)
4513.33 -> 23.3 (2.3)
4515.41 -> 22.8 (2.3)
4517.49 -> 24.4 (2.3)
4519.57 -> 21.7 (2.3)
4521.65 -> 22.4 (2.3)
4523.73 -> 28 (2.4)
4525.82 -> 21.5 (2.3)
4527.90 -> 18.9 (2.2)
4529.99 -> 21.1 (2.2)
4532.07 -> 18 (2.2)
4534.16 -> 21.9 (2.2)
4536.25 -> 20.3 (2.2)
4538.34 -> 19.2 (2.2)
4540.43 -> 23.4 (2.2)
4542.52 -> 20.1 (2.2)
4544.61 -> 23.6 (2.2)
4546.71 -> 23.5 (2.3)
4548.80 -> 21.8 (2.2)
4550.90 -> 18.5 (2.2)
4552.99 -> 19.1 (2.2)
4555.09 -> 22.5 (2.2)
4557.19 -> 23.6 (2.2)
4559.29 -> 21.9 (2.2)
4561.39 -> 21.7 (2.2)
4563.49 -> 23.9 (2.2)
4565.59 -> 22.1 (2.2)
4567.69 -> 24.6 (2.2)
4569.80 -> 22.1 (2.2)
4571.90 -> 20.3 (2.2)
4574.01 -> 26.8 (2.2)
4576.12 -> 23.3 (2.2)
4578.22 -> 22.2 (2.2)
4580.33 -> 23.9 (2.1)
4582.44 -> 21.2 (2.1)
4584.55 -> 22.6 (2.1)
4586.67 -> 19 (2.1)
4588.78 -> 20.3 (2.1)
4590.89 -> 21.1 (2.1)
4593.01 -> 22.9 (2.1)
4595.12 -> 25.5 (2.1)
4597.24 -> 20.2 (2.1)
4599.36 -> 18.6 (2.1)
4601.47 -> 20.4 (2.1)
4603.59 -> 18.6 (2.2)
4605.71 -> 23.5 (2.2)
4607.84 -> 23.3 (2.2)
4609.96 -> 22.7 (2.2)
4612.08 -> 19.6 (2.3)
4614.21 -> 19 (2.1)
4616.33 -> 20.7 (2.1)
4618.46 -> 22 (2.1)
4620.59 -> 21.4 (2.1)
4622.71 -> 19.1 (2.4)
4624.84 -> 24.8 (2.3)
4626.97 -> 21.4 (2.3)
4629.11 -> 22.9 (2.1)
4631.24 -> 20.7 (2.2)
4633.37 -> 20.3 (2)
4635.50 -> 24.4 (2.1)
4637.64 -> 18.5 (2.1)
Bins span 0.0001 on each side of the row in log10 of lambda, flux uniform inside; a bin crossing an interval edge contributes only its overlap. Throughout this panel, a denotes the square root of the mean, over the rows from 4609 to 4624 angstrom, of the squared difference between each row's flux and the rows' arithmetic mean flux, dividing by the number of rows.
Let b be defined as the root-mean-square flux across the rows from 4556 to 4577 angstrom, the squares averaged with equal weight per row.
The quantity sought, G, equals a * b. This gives 31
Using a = 1.4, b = 23.1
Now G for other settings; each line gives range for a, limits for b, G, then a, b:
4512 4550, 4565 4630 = 50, 2.3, 21.9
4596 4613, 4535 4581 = 42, 1.9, 22.3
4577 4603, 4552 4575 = 44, 1.9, 22.7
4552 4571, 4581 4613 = 32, 1.5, 21.4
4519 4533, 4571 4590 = 66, 3.0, 22.3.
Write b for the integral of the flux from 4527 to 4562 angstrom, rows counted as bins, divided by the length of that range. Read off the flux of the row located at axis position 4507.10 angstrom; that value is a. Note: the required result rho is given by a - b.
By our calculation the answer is 2.0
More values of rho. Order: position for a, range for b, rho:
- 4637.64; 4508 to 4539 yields -3.7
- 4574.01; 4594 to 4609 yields 5.3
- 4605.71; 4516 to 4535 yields 1.5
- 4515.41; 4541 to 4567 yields 0.9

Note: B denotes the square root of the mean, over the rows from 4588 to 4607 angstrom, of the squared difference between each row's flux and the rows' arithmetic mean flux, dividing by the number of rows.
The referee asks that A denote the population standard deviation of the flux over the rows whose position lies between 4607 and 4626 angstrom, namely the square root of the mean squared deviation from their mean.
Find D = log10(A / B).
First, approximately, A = 1.89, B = 2.18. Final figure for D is -0.06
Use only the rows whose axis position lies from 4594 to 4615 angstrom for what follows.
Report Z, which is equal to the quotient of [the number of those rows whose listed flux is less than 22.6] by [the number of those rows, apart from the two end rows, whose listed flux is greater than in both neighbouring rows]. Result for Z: 3.0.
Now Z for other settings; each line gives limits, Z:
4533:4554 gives 3.5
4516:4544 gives 2.5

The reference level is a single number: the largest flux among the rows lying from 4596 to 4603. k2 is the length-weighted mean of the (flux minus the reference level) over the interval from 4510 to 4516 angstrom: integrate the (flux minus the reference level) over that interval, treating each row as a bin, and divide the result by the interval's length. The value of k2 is 3.2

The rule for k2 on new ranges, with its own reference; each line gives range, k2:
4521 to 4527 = 3.5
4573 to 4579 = 3.8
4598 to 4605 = -0.9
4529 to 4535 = -0.1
